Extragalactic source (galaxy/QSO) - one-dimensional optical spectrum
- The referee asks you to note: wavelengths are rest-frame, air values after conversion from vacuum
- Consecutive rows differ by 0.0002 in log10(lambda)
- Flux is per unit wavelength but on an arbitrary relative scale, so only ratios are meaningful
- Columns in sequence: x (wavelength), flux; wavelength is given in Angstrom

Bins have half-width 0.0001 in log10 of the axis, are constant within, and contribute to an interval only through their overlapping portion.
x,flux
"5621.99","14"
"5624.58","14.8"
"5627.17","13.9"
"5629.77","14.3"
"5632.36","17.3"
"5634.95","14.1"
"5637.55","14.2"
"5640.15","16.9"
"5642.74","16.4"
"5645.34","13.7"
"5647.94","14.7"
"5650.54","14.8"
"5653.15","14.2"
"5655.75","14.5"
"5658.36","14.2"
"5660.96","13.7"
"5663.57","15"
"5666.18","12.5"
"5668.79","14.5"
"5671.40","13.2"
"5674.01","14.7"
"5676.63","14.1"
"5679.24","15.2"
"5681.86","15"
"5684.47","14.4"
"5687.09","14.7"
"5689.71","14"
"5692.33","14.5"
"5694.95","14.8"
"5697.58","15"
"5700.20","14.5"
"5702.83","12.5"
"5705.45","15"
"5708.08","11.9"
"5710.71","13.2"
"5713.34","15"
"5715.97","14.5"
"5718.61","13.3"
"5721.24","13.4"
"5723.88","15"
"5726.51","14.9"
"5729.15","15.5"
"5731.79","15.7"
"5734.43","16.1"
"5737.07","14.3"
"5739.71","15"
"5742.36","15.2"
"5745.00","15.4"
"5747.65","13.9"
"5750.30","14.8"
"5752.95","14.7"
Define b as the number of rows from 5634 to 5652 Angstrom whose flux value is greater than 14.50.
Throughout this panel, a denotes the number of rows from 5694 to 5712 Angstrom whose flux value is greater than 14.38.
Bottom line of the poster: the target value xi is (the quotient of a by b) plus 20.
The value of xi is 21.0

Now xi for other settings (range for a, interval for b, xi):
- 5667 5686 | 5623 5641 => 21.7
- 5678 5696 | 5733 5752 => 21.2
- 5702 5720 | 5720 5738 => 20.6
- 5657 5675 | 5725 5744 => 20.5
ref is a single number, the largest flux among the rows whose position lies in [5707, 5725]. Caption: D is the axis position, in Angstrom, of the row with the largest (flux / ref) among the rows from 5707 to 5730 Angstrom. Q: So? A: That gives 5729.15 Angstrom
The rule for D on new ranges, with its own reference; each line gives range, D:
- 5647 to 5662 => 5650.54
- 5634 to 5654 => 5640.15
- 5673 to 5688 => 5679.24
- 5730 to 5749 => 5734.43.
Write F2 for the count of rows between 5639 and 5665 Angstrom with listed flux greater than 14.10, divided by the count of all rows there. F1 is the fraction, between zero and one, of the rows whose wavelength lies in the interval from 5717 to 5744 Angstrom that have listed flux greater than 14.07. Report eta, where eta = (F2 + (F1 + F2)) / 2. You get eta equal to 1.20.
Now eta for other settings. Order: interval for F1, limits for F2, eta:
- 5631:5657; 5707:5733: 1.05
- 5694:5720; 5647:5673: 1.00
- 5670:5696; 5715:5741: 1.20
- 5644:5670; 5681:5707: 1.15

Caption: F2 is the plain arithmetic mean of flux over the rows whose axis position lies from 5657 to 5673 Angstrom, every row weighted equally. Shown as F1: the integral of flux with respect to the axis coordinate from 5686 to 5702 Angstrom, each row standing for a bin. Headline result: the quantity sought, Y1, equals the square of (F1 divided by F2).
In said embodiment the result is 281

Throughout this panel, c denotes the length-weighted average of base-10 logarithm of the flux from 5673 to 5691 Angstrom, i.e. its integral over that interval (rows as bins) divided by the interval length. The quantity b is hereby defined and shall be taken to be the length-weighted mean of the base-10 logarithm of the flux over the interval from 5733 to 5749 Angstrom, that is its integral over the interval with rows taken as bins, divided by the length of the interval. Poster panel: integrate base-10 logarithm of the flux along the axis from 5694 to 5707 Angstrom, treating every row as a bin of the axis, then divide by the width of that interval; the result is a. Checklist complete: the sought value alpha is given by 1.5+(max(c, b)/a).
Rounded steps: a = 1.15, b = 1.18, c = 1.16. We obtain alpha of 2.518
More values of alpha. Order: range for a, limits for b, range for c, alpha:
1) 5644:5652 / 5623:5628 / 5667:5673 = 2.500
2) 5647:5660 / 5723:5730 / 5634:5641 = 2.517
